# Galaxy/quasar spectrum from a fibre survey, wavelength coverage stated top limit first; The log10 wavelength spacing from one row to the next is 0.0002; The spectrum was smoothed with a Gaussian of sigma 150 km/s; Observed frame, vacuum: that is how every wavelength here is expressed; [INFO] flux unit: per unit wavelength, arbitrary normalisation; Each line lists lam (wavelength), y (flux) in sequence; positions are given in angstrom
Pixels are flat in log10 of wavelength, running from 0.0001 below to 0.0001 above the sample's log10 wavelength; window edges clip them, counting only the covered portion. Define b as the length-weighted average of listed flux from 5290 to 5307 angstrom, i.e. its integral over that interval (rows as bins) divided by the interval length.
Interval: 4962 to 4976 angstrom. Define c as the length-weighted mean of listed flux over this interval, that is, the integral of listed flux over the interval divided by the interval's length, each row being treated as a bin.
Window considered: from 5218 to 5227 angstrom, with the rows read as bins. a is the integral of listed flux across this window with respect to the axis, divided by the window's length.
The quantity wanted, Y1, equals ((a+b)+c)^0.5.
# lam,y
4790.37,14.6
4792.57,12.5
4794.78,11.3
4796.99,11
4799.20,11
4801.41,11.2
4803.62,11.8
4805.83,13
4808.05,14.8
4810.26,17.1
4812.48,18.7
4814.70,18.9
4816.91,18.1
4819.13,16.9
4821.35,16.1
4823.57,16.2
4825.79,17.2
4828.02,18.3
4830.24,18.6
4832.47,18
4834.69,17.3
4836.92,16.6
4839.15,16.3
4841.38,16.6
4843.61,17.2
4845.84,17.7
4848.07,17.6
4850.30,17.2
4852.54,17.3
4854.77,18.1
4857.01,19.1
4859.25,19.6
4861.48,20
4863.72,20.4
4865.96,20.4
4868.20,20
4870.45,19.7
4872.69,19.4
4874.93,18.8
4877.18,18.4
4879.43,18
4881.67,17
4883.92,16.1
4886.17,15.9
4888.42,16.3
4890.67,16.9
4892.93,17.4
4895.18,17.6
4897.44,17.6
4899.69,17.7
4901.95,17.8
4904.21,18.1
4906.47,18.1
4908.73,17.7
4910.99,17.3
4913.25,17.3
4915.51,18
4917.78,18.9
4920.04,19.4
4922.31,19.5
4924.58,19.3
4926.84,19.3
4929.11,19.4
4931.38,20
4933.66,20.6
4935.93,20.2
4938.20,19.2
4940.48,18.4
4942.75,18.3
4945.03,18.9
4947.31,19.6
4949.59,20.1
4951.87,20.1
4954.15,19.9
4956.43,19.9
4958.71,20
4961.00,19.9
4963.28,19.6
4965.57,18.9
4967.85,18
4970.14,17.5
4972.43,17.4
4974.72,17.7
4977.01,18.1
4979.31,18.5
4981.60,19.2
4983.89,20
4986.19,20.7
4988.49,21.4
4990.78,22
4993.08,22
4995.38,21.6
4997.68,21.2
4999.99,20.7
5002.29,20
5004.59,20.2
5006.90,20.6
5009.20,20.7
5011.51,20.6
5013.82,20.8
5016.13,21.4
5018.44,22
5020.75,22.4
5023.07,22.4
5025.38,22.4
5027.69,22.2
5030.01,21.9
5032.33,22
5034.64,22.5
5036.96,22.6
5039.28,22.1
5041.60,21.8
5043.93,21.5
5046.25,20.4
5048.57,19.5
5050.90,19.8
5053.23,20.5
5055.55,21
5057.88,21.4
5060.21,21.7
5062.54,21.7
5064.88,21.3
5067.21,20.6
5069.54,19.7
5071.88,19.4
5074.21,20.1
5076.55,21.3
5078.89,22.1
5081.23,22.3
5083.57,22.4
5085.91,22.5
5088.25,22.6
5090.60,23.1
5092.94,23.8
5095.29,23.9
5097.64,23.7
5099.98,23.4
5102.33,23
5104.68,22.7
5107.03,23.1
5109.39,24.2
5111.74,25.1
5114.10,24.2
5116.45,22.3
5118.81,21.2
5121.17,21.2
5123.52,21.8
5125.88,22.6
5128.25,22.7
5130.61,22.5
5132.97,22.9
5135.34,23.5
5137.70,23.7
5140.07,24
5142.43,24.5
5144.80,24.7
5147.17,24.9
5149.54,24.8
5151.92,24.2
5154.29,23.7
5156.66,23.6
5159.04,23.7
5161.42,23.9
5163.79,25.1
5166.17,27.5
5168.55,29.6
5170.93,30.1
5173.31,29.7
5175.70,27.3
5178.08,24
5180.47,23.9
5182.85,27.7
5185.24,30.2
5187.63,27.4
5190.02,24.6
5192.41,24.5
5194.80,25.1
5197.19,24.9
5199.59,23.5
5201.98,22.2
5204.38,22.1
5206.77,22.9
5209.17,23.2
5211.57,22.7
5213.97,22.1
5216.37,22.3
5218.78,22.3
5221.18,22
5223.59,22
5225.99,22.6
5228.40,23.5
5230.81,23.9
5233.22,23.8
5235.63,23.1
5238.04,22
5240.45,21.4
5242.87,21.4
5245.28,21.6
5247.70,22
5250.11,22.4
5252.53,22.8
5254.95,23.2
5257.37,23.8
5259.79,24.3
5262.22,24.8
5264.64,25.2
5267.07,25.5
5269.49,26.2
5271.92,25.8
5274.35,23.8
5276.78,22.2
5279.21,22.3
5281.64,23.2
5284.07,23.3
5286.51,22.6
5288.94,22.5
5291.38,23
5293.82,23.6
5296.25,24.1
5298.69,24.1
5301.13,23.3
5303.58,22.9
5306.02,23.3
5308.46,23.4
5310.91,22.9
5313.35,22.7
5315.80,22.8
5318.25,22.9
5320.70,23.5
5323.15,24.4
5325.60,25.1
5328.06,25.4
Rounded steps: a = 22.2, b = 23.5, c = 18.2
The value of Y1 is 7.99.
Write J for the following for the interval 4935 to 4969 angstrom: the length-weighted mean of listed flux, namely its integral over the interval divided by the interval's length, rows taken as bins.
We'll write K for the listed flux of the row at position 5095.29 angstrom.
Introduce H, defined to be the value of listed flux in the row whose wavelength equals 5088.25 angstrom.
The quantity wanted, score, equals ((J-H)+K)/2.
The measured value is 10.3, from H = 22.6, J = 19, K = 23.9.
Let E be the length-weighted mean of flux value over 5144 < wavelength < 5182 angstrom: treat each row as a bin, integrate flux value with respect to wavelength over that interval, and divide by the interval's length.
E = 25.7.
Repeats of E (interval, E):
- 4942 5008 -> 19.7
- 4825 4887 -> 18.1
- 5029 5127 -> 22.0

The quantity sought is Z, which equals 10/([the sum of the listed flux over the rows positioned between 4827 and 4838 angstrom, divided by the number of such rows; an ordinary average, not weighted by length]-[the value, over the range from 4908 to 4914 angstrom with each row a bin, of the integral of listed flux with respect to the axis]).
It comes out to -0.12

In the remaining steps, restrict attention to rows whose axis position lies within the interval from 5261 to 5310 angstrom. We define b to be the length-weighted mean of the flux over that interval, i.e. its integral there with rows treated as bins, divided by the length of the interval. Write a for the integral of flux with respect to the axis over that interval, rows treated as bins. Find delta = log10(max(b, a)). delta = 3.07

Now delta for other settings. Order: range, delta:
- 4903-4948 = 2.93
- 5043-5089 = 2.99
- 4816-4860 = 2.89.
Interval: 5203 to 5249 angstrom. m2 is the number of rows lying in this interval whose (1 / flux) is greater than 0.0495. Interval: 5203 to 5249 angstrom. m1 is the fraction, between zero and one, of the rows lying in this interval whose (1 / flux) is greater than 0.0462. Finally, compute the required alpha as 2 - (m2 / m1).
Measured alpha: 2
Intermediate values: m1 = 0.16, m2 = 0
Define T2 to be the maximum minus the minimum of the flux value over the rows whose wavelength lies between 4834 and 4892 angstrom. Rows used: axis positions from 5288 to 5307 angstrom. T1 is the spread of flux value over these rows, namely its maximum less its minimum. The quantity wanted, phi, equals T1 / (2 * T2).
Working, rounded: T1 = 1.6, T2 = 4.5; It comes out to 0.18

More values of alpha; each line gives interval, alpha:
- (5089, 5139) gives 2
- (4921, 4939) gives -5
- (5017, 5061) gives -3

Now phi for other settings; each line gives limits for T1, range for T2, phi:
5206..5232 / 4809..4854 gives 0.34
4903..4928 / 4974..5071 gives 0.22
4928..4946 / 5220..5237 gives 0.61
